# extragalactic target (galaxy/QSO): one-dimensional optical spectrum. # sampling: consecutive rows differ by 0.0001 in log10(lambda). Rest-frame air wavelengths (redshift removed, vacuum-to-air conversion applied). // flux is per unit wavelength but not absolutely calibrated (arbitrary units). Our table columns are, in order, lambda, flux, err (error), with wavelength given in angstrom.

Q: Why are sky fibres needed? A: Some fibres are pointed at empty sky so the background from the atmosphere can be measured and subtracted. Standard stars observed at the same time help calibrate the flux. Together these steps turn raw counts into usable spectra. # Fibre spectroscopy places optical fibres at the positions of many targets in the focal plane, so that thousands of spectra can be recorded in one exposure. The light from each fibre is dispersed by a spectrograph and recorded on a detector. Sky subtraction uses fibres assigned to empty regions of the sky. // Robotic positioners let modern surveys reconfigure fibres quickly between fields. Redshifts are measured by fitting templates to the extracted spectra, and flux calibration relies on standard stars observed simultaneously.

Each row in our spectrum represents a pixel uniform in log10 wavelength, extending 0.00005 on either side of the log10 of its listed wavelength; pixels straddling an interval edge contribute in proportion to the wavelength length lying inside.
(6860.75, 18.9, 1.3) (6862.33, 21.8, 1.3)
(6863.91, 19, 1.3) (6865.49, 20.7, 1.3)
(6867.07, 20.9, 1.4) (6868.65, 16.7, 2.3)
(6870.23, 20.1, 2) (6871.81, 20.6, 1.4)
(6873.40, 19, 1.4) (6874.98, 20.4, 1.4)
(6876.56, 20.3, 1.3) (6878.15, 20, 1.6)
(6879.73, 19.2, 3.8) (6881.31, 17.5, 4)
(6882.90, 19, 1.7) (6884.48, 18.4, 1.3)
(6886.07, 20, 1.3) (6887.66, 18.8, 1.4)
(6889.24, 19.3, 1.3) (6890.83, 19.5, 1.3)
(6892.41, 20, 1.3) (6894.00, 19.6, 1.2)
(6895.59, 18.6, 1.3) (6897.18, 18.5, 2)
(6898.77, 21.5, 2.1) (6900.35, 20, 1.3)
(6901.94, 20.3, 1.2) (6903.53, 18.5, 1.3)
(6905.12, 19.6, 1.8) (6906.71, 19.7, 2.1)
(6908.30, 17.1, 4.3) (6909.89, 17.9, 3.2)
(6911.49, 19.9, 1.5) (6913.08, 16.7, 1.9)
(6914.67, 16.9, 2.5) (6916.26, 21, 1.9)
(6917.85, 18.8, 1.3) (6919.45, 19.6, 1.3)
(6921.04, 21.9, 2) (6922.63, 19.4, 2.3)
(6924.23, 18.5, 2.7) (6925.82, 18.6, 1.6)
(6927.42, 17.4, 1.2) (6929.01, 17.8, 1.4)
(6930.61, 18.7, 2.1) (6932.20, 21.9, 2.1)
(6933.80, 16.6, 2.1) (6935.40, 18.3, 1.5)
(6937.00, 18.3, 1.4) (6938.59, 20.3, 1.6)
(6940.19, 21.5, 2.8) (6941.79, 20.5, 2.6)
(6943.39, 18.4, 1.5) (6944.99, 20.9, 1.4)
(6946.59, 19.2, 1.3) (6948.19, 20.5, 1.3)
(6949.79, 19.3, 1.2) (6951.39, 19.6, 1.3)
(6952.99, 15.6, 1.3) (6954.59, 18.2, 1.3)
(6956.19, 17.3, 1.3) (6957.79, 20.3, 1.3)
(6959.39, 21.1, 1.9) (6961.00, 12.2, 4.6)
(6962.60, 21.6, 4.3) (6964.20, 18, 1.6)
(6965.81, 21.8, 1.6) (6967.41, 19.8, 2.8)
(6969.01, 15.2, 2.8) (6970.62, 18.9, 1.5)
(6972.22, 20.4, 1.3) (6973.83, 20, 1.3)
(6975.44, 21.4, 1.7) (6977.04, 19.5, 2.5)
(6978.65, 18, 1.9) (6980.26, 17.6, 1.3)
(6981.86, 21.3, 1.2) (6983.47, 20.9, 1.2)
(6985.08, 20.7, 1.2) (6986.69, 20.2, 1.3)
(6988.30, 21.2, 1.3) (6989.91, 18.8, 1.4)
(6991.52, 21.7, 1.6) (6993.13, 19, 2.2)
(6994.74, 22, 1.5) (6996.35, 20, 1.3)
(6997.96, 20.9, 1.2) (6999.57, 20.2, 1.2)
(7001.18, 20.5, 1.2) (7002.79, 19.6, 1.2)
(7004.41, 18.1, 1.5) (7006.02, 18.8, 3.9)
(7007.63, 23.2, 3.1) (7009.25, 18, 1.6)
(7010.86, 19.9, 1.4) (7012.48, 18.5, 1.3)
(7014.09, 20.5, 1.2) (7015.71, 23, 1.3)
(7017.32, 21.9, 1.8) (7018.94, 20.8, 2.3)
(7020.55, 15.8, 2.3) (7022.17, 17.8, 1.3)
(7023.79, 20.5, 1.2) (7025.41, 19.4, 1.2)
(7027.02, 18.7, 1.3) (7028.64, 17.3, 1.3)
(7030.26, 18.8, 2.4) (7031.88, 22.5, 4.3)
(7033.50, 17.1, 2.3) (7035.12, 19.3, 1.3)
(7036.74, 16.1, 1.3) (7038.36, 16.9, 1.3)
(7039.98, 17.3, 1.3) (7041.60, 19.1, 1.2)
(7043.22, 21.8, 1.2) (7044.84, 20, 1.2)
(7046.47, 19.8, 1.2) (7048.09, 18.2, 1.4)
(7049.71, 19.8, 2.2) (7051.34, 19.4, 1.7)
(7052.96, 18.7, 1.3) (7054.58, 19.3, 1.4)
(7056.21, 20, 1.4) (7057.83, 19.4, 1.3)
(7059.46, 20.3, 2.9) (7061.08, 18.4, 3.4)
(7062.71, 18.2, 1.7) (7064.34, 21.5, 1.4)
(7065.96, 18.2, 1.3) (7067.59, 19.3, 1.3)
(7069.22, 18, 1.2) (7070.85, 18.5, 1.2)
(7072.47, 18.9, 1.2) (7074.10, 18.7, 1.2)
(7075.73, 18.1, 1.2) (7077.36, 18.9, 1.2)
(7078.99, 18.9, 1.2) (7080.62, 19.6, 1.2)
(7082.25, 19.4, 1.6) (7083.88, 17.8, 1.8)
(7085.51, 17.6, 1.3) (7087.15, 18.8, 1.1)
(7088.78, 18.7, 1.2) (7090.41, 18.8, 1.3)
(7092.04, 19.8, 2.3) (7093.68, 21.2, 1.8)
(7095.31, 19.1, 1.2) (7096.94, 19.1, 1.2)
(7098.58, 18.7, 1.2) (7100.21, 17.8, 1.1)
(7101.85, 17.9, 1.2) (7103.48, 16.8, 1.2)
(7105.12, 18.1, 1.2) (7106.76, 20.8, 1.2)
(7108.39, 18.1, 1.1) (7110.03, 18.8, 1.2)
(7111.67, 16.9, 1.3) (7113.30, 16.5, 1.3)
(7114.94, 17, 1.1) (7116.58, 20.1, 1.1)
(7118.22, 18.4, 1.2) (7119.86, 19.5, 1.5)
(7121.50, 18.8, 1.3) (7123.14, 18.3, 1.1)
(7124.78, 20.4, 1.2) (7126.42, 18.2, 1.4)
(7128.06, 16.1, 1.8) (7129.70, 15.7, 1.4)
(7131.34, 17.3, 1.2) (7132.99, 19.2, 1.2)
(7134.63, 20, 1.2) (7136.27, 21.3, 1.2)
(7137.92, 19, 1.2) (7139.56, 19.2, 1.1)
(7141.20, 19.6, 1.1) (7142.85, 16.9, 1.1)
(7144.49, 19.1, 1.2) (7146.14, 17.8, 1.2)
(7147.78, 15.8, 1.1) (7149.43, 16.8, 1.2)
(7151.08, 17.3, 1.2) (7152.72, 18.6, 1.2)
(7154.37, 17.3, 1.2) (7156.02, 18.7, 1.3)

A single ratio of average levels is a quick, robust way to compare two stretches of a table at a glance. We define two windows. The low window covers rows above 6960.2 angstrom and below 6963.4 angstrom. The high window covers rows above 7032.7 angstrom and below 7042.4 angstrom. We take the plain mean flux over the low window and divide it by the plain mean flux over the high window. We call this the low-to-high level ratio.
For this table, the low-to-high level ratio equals 0.96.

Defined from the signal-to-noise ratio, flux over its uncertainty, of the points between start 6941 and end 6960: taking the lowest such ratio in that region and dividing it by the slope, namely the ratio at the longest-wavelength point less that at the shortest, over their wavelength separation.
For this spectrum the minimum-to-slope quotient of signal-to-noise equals 43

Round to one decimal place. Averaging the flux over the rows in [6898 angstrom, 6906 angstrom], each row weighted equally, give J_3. 20.0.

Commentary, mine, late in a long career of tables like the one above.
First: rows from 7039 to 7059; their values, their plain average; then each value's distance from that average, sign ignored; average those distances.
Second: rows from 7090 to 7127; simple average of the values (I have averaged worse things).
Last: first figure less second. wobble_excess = -17.9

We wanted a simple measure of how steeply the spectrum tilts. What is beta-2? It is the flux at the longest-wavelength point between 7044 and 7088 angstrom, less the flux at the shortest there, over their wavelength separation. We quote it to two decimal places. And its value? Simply -0.03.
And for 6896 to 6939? 0.04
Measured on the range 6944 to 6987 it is -0.02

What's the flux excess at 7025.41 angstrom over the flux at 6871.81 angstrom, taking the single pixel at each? -1.2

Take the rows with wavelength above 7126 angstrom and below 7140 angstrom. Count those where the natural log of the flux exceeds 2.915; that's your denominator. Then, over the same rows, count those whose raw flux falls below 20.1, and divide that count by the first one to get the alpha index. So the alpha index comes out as 1.6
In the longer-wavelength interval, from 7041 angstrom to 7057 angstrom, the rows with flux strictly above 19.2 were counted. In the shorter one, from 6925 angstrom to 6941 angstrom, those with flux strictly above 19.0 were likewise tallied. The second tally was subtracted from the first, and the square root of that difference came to 2.0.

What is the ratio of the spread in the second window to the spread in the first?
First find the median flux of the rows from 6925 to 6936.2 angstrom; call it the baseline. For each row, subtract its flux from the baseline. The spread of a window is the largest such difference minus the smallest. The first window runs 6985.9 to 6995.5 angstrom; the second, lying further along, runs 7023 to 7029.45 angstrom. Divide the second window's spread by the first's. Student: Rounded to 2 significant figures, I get 1.0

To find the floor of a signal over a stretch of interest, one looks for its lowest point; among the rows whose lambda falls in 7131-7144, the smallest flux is 16.9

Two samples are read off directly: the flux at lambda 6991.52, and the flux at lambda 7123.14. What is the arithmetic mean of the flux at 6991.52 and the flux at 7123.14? 20.0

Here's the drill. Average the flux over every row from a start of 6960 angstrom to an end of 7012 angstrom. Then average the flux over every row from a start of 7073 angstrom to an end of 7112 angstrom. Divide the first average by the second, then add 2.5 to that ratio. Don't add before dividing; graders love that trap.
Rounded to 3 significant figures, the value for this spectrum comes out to 3.55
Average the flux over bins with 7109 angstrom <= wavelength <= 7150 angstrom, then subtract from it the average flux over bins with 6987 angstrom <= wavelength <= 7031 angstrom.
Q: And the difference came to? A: -1.54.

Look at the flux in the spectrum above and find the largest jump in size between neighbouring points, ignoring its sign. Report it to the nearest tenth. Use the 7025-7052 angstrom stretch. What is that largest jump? 5.4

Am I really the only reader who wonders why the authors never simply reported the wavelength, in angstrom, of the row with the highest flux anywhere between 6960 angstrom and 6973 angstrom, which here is 6965.81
